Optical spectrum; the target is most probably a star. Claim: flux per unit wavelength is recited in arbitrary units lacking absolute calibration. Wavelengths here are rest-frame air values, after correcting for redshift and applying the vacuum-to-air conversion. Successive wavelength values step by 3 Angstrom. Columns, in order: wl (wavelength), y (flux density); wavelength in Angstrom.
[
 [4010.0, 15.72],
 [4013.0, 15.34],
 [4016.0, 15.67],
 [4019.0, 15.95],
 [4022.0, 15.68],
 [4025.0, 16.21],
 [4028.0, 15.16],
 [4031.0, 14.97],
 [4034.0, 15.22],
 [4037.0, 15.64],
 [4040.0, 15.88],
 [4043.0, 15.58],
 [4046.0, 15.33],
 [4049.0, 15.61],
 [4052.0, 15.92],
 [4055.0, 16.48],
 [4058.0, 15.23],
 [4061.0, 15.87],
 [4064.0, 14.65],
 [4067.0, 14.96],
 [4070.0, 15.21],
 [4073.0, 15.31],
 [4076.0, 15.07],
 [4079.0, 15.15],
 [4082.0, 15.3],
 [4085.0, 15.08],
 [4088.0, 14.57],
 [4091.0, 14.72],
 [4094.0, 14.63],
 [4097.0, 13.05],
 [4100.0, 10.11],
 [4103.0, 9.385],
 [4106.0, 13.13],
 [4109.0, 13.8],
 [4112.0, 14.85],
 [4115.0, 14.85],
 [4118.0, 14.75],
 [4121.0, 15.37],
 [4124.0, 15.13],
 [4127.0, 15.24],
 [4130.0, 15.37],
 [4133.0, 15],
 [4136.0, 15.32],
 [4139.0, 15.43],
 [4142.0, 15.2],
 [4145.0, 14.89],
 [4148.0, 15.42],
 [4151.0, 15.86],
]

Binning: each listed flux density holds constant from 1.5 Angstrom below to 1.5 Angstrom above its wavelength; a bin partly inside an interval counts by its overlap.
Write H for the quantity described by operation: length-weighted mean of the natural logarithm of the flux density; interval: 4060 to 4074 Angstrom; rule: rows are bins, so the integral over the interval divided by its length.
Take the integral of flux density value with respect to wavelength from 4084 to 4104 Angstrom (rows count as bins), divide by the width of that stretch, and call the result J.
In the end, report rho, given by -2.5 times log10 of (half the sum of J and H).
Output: -2.25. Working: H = 2.72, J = 13.1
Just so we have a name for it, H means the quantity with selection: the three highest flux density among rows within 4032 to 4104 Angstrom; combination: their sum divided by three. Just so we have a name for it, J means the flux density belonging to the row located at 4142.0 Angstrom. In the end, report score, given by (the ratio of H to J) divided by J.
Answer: 0.0697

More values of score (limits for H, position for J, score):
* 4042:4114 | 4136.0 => 0.0686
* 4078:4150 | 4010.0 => 0.0623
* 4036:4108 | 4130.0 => 0.0681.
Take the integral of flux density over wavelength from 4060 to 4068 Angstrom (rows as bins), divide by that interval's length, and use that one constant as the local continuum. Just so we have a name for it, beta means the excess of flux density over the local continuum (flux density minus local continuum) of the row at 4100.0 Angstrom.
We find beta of -5.0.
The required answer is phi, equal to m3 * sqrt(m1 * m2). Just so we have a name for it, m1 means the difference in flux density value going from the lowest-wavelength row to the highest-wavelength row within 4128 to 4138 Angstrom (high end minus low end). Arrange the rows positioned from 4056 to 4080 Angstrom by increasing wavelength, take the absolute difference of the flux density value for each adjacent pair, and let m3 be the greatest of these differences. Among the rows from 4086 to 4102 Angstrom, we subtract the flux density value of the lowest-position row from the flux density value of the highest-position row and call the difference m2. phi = 0.58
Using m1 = -0.05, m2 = -4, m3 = 1.22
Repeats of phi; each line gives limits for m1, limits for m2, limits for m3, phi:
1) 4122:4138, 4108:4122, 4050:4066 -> 0.68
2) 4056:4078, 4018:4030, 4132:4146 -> 0.11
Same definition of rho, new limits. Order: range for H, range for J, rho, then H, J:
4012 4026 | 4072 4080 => -2.38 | 2.76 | 15.2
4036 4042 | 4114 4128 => -2.38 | 2.76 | 15.1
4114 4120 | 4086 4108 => -2.23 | 2.70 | 12.9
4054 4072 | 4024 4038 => -2.39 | 2.73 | 15.4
